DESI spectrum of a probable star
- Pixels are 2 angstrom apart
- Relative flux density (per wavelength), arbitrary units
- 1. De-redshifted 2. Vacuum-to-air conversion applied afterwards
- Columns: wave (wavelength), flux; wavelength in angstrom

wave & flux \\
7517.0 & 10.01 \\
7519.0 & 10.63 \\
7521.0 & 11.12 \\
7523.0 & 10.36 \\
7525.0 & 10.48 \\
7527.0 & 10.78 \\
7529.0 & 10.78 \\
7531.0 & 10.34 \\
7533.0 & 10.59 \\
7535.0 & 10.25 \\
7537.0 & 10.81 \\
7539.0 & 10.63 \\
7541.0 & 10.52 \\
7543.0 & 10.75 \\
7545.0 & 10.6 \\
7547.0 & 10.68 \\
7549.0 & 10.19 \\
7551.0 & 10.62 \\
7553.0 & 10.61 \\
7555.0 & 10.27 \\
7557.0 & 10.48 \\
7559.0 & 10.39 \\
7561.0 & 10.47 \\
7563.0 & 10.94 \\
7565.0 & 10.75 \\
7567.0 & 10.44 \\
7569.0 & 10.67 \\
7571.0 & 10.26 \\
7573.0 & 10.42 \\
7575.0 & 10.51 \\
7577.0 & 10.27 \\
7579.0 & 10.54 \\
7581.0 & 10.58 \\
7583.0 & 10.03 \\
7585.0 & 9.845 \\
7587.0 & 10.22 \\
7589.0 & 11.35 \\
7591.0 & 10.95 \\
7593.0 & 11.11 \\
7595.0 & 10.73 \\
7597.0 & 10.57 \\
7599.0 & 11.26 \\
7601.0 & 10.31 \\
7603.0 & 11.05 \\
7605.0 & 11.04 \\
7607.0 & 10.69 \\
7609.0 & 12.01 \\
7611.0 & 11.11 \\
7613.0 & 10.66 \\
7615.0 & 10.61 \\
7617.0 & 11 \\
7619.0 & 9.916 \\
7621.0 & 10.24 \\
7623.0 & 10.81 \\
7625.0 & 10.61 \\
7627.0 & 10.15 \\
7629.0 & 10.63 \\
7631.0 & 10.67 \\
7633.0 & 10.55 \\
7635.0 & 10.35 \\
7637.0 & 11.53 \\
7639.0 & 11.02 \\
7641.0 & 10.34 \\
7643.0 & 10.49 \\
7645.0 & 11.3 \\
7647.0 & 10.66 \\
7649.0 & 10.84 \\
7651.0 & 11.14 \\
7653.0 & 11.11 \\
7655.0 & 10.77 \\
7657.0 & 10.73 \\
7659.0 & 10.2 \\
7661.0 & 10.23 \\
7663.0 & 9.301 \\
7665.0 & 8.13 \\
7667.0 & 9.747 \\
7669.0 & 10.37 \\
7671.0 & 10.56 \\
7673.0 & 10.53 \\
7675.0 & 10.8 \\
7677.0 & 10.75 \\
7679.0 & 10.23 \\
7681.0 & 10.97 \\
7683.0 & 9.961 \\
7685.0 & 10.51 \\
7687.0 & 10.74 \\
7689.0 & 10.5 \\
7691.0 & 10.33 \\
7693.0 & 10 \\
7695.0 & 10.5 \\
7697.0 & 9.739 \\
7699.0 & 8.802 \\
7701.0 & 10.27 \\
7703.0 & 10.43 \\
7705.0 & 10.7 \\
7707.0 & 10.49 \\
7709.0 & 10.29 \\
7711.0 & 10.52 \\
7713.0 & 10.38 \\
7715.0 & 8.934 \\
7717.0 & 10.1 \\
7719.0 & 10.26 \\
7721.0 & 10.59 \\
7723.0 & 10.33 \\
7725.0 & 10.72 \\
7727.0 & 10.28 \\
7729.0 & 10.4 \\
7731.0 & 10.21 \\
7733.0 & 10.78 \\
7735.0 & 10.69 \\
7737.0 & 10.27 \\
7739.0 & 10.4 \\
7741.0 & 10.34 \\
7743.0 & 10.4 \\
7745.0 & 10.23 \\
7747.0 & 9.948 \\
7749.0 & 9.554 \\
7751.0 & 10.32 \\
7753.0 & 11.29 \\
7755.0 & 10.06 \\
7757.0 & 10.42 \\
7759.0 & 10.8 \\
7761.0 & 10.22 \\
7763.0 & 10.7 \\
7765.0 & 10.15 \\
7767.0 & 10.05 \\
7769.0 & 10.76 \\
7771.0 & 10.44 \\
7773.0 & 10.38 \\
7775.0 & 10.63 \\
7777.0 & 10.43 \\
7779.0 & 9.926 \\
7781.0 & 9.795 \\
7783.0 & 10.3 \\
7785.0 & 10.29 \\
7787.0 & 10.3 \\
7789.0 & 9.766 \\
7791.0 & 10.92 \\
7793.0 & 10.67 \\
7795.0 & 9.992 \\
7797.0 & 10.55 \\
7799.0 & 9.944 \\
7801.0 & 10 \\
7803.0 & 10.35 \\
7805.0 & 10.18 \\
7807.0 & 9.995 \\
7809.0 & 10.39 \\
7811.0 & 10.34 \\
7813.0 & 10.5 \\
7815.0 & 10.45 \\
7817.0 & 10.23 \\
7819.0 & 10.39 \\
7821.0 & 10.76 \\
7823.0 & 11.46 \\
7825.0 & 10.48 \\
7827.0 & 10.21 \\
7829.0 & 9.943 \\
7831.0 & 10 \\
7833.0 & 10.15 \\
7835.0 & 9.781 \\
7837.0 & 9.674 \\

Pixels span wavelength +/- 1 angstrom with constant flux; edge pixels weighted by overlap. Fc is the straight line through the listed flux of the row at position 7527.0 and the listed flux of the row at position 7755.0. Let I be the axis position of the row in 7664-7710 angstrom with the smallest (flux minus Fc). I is 7665.0 angstrom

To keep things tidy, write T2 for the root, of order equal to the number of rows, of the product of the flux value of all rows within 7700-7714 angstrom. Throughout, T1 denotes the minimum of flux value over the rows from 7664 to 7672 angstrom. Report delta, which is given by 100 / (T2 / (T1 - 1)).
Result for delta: 68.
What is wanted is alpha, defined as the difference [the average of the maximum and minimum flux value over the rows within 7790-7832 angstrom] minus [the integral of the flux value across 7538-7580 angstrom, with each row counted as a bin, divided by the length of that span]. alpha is 0.2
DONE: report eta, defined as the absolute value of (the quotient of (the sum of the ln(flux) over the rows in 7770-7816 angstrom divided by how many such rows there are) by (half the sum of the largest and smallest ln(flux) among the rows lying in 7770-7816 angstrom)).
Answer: 1.00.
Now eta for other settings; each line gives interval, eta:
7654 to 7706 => 1.03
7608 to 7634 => 0.99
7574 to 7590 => 0.99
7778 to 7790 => 1.00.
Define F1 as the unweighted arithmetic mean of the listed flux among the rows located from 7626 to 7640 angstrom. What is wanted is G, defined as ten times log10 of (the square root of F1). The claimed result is 5.15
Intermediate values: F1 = 10.7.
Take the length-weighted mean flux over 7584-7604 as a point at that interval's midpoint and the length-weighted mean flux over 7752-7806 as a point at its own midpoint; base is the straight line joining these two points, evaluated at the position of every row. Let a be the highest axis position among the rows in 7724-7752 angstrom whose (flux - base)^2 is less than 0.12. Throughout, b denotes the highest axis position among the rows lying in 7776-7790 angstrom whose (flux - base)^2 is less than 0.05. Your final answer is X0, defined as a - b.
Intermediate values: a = 7751.0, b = 7787.0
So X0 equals -36 angstrom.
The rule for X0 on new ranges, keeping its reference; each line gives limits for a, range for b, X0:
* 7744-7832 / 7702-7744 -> 88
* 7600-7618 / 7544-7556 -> 64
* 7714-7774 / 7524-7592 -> 182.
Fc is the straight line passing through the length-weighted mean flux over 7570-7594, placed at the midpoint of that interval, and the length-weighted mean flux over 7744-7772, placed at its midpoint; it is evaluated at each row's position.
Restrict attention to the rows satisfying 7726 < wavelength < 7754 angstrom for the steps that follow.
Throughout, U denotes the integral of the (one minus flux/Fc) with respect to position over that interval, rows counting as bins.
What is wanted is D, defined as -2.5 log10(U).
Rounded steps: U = 0.0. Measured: 5.0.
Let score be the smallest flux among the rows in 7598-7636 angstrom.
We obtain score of 9.916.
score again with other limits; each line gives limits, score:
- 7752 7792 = 9.766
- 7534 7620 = 9.845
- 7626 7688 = 8.13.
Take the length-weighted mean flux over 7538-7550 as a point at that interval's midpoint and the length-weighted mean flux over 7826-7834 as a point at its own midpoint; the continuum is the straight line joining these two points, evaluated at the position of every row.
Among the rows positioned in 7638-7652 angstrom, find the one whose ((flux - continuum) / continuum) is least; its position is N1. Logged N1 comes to 7641.0 angstrom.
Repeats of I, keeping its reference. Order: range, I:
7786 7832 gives 7789.0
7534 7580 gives 7549.0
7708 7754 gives 7715.0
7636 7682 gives 7665.0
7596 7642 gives 7619.0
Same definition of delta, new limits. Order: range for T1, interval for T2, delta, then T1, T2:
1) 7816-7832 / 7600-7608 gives 83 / 9.943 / 10.8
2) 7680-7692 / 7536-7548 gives 84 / 9.961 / 10.7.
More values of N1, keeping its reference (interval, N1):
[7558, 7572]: 7571.0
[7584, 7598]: 7585.0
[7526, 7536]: 7535.0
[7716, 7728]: 7717.0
